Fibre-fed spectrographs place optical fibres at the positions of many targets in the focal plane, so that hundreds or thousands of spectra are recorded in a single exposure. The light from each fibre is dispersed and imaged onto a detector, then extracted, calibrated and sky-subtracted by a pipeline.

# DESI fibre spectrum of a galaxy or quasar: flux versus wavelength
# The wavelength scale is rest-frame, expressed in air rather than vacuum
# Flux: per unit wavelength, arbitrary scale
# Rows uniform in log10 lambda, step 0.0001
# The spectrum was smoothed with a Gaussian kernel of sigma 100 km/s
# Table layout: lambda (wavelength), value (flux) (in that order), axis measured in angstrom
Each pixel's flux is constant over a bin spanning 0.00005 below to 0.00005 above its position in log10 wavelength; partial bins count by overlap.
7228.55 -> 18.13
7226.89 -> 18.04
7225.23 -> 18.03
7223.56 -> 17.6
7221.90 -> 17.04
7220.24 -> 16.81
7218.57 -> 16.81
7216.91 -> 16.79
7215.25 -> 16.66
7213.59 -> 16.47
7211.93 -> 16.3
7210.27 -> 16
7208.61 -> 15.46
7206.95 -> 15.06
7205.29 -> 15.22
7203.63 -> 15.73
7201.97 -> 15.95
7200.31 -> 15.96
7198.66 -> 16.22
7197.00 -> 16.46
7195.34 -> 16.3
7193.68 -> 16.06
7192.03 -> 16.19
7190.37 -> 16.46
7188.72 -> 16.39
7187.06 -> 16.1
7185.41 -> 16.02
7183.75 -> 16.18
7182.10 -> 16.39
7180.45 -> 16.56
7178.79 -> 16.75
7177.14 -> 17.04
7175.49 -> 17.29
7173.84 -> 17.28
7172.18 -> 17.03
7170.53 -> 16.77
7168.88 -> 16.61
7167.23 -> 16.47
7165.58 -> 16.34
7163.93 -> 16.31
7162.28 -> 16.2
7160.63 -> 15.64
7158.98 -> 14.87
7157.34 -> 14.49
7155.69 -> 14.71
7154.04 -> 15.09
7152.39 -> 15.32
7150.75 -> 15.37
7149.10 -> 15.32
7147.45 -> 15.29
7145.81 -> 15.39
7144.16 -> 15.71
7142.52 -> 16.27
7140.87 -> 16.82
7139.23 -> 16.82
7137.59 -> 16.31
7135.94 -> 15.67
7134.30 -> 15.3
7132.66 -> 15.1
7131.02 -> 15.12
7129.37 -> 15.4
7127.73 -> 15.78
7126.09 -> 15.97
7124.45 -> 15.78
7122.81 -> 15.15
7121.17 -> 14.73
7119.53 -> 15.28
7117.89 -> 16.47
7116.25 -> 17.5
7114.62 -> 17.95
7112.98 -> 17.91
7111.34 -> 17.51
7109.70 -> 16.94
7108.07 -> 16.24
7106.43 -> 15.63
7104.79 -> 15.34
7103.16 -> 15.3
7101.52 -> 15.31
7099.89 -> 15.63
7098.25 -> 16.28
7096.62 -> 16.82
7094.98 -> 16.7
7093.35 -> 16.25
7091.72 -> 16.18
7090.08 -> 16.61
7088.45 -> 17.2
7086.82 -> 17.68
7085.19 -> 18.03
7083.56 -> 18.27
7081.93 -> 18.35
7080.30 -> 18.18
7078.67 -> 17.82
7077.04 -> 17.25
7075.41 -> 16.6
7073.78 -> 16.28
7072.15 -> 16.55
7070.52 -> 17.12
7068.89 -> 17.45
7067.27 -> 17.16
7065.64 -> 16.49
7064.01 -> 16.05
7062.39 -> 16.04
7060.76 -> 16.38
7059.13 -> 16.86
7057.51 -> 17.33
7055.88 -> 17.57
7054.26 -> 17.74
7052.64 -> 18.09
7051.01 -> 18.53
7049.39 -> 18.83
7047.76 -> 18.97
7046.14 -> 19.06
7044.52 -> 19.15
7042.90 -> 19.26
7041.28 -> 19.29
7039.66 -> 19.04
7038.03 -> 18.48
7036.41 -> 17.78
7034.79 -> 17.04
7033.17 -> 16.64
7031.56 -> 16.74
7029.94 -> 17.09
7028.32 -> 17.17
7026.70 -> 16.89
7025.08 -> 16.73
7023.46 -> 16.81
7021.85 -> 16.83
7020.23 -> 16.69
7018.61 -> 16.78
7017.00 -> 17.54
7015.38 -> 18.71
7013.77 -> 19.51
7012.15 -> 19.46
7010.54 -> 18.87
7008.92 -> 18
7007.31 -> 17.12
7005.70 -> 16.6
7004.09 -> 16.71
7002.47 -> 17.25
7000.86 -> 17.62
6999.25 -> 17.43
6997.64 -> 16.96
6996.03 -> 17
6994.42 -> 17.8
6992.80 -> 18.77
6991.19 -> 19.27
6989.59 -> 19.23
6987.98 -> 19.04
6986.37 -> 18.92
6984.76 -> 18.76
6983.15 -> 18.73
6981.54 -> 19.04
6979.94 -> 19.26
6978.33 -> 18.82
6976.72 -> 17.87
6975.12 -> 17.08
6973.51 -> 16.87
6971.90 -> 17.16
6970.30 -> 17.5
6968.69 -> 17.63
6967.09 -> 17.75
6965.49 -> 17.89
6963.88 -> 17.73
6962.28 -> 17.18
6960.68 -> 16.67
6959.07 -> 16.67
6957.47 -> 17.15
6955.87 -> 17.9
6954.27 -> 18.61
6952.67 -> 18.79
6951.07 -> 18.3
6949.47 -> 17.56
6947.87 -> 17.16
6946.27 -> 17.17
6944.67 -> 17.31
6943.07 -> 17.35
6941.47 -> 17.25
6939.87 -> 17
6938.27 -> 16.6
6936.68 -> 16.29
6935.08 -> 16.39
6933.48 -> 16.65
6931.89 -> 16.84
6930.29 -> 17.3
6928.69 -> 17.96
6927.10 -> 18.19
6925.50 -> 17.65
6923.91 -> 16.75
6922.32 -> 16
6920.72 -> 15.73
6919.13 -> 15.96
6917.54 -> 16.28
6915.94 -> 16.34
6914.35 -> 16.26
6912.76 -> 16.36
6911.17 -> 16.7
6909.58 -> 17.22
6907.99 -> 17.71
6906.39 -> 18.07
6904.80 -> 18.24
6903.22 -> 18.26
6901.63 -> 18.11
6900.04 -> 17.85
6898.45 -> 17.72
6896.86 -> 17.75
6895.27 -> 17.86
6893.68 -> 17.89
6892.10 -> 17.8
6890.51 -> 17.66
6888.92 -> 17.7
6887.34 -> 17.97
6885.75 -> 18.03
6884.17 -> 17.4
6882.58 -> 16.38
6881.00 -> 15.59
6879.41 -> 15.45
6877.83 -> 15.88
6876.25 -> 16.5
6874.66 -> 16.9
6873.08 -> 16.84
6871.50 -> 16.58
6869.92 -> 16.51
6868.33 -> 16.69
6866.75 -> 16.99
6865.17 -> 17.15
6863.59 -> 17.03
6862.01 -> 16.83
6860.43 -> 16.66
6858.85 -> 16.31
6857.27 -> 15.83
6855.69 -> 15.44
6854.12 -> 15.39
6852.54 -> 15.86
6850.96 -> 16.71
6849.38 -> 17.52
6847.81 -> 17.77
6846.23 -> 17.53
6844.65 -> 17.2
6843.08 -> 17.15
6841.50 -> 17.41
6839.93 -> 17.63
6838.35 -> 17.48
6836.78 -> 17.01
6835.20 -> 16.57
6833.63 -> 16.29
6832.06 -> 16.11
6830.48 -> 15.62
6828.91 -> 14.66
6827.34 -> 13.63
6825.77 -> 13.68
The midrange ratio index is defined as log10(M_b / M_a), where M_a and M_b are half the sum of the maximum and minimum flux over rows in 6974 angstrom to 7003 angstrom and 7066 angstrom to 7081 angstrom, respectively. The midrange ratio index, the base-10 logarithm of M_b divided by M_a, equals -0.022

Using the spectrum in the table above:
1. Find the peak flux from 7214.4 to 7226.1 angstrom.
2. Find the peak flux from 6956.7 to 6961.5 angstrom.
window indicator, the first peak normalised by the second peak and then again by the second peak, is 0.0613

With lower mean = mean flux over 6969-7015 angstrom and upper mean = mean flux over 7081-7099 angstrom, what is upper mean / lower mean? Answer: 0.95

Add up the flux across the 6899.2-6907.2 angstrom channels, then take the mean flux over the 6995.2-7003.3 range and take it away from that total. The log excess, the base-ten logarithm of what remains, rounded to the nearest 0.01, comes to 1.86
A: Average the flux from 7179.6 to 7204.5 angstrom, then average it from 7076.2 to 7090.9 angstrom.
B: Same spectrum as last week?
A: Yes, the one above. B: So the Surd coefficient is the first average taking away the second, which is -1.5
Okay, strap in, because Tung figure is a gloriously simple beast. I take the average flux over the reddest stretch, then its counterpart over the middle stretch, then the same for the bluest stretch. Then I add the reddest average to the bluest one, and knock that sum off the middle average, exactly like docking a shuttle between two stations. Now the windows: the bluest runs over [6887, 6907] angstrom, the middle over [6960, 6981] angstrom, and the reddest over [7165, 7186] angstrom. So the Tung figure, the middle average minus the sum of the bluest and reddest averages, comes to -16.9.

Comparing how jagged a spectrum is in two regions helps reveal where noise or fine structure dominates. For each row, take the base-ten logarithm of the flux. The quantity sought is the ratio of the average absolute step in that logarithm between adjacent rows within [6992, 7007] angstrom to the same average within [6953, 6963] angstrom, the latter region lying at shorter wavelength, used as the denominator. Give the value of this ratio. 0.9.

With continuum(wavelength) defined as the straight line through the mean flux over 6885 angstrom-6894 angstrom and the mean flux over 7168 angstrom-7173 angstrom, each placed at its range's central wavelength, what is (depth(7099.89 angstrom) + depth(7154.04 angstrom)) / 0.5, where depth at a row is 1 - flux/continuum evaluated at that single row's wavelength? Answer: 0.38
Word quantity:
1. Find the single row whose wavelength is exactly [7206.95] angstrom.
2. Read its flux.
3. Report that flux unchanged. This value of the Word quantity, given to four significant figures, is 15.06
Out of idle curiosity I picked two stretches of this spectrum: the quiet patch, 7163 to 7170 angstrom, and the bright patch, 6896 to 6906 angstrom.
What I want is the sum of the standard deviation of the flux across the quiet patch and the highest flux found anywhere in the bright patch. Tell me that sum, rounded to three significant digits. 18.4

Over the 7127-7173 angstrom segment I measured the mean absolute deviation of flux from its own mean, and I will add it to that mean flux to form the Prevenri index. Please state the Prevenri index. 16.4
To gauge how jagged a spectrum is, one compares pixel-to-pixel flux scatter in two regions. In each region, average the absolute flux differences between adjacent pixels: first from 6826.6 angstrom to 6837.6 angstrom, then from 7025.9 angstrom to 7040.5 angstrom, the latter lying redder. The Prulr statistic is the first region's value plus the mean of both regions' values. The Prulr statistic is 1.0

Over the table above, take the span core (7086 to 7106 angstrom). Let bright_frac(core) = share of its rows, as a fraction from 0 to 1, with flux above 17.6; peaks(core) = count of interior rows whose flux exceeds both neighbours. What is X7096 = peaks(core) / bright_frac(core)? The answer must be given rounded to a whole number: 12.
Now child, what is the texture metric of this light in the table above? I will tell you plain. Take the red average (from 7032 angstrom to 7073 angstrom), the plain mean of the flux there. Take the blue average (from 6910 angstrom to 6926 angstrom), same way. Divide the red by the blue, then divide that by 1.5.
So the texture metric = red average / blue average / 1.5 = 0.72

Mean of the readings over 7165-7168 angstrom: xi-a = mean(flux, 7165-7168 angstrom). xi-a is 16.4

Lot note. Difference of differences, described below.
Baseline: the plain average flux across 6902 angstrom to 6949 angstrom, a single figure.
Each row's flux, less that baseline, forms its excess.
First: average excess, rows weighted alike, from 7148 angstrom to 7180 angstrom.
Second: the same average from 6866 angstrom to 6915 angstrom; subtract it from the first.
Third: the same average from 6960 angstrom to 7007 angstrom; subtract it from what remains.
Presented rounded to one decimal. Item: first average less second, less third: -2.0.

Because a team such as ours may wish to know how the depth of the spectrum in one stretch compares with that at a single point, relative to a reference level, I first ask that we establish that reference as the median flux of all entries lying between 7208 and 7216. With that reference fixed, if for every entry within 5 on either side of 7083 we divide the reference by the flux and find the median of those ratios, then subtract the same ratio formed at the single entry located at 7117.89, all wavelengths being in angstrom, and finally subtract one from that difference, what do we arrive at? -1.09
